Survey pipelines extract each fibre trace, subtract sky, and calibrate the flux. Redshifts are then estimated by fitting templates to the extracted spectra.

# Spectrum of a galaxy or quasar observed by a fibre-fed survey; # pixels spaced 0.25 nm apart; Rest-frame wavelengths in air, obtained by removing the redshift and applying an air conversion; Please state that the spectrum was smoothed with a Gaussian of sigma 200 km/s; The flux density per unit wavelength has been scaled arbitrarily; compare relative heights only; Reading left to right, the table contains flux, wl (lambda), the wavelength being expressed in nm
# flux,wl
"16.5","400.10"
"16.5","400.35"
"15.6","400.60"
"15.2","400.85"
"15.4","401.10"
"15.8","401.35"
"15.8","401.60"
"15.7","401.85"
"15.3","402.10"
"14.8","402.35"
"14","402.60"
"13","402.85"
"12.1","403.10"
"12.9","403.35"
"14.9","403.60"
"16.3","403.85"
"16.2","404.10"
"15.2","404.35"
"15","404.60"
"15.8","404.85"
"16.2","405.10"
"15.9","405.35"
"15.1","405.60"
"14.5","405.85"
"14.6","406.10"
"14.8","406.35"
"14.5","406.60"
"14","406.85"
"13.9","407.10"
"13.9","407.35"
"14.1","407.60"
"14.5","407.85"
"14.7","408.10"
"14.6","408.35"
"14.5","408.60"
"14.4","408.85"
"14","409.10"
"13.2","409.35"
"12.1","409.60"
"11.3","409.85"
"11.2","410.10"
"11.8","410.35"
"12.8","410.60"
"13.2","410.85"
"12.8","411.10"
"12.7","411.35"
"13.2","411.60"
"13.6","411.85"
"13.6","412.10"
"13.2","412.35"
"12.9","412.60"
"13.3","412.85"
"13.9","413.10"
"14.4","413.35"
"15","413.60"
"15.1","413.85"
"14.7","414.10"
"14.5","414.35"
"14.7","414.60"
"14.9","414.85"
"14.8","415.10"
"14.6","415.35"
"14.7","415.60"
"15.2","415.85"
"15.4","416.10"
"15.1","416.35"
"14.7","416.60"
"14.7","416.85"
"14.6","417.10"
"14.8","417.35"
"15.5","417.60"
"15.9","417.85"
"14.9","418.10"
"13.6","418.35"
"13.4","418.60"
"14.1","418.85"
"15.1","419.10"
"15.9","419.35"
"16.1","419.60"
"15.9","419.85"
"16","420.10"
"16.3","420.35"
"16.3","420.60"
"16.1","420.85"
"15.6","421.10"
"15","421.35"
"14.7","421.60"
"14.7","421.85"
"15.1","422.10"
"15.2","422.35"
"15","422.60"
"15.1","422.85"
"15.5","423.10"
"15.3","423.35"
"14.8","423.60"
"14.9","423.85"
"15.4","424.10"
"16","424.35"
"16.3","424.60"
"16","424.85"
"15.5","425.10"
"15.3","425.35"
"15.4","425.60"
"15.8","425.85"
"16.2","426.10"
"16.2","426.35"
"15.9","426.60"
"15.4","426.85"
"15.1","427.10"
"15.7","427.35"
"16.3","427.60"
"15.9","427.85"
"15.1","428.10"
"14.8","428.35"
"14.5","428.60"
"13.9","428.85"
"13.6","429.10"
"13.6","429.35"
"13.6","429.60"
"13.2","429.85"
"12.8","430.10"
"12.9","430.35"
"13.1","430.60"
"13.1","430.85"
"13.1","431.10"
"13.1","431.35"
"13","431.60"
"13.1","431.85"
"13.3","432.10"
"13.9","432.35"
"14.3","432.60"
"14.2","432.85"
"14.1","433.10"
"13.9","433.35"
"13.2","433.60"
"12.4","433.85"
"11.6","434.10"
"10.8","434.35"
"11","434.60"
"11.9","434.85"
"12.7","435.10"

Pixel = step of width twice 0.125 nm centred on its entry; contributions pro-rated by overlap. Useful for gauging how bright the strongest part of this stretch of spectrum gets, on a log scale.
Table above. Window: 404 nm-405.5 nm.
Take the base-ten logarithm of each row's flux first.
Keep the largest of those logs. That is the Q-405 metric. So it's 1.21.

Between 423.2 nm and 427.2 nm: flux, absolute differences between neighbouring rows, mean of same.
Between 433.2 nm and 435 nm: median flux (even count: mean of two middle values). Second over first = 36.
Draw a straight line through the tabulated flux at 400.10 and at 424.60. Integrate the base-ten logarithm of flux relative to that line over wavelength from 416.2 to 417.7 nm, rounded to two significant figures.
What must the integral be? -0.061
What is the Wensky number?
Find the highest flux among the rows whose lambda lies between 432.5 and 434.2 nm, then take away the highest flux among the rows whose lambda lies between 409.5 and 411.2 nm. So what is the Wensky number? 1.1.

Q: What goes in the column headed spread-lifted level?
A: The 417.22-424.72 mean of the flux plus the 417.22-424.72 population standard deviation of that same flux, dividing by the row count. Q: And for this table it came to 16.0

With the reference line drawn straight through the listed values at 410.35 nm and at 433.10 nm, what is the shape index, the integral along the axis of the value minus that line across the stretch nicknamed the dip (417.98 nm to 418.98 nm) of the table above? 1.4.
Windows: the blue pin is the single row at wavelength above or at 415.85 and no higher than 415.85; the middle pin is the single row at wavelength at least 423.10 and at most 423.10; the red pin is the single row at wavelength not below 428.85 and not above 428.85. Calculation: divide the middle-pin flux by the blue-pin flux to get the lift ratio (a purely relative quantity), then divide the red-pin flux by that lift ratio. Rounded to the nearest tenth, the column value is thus 13.6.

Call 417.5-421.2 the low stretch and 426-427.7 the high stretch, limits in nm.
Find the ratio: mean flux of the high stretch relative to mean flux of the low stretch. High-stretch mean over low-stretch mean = 1.03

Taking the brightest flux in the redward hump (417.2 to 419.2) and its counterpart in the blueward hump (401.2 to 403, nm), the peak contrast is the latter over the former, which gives 0.99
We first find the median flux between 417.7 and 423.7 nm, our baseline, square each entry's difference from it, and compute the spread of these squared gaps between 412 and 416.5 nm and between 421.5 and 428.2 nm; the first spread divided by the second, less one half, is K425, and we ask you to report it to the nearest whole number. 3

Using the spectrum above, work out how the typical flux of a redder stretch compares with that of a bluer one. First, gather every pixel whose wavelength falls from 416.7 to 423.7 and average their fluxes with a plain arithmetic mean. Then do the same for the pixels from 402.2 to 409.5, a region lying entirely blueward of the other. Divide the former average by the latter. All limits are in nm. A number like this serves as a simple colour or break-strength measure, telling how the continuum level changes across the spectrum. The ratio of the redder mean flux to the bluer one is 1.04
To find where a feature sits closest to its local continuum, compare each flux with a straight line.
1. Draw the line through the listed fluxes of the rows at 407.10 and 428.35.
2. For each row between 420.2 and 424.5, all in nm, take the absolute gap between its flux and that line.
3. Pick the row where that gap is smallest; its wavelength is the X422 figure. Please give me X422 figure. 421.85 nm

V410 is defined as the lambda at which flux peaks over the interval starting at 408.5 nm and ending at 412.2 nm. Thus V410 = 408.60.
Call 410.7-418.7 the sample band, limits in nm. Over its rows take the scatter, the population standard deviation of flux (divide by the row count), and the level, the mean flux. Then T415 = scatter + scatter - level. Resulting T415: -12.6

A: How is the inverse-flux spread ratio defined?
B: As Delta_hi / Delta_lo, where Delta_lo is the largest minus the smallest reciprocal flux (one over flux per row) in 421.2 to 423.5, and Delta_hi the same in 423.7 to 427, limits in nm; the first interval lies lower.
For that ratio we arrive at 1.6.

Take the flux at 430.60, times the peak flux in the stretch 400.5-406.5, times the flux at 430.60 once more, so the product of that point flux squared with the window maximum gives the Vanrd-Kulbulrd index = 2797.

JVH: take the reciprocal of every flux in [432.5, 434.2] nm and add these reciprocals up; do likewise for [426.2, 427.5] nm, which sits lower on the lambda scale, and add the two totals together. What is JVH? 0.85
